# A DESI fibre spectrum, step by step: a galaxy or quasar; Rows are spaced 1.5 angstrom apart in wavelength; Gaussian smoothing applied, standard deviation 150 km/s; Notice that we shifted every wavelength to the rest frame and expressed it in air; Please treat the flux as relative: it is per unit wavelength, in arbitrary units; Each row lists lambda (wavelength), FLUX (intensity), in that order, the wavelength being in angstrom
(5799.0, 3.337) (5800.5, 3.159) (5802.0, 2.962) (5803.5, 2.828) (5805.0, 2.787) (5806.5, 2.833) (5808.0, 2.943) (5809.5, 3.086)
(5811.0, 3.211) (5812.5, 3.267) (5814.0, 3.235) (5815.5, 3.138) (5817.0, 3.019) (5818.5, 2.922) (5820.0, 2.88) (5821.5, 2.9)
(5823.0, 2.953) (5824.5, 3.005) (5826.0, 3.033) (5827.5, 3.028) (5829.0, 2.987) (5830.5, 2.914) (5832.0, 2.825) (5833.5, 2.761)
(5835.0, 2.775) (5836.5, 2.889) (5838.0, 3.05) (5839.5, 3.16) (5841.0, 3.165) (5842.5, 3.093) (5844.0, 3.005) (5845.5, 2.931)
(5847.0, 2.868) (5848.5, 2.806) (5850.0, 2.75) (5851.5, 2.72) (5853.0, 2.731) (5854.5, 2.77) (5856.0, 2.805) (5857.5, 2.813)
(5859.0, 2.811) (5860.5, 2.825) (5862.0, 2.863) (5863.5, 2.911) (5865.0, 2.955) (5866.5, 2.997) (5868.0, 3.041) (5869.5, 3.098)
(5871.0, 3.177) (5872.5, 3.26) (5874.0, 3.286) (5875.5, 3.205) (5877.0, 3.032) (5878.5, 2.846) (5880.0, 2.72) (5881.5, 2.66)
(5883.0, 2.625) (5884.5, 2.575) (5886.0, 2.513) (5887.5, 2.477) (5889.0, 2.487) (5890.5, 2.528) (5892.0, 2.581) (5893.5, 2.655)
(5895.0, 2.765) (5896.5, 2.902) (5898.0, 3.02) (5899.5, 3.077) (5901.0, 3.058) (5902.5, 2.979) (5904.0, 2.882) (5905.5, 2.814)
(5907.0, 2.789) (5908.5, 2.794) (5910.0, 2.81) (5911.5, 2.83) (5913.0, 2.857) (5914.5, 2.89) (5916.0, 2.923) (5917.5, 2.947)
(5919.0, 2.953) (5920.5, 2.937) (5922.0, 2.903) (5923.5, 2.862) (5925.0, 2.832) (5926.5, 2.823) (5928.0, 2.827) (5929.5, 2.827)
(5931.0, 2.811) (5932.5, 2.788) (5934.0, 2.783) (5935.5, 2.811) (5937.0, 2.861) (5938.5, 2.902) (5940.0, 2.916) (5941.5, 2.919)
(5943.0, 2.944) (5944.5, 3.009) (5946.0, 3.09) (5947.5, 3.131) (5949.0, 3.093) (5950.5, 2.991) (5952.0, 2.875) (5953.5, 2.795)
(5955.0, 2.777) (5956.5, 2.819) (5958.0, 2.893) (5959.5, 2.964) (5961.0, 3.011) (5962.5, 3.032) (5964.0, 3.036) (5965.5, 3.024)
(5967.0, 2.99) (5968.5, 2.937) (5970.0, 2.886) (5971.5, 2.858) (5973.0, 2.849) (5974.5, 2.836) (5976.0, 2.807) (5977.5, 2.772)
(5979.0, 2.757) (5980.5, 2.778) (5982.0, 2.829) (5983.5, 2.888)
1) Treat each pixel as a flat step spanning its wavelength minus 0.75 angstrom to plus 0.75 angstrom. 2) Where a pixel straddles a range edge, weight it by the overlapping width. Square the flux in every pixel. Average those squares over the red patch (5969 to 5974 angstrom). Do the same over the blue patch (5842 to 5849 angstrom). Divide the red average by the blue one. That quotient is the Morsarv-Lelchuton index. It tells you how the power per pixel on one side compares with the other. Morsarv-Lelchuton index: 0.95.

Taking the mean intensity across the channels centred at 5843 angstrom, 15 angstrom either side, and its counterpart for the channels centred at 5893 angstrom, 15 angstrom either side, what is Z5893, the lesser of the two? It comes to 2.75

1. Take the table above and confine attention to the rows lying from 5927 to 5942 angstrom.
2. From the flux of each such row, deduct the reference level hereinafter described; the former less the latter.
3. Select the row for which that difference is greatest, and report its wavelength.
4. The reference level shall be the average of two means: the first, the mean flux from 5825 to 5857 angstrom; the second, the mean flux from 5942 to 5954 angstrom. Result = 5941.5 angstrom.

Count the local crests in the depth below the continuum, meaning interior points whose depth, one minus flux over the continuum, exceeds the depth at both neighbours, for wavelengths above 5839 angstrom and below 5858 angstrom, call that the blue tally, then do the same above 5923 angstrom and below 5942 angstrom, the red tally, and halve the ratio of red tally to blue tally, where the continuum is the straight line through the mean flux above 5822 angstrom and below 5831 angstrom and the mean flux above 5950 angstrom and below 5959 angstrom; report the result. 1.0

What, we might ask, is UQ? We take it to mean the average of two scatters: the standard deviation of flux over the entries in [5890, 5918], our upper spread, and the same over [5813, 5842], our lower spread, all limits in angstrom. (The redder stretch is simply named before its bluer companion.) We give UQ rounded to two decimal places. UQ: 0.14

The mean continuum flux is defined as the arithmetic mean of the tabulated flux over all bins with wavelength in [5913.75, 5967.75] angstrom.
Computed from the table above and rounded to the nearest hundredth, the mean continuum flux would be 2.92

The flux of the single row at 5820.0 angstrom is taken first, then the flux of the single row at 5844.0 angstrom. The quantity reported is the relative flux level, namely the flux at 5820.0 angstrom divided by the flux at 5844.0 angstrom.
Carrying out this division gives 0.96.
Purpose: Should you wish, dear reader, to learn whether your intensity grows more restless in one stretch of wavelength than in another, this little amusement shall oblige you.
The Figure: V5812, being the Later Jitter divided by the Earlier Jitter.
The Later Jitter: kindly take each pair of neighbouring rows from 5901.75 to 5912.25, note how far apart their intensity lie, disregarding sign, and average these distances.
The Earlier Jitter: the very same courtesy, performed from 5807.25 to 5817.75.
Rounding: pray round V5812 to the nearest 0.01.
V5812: 0.40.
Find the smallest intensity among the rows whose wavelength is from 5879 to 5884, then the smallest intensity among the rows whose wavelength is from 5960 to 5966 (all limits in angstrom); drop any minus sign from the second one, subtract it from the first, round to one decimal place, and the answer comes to -0.4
